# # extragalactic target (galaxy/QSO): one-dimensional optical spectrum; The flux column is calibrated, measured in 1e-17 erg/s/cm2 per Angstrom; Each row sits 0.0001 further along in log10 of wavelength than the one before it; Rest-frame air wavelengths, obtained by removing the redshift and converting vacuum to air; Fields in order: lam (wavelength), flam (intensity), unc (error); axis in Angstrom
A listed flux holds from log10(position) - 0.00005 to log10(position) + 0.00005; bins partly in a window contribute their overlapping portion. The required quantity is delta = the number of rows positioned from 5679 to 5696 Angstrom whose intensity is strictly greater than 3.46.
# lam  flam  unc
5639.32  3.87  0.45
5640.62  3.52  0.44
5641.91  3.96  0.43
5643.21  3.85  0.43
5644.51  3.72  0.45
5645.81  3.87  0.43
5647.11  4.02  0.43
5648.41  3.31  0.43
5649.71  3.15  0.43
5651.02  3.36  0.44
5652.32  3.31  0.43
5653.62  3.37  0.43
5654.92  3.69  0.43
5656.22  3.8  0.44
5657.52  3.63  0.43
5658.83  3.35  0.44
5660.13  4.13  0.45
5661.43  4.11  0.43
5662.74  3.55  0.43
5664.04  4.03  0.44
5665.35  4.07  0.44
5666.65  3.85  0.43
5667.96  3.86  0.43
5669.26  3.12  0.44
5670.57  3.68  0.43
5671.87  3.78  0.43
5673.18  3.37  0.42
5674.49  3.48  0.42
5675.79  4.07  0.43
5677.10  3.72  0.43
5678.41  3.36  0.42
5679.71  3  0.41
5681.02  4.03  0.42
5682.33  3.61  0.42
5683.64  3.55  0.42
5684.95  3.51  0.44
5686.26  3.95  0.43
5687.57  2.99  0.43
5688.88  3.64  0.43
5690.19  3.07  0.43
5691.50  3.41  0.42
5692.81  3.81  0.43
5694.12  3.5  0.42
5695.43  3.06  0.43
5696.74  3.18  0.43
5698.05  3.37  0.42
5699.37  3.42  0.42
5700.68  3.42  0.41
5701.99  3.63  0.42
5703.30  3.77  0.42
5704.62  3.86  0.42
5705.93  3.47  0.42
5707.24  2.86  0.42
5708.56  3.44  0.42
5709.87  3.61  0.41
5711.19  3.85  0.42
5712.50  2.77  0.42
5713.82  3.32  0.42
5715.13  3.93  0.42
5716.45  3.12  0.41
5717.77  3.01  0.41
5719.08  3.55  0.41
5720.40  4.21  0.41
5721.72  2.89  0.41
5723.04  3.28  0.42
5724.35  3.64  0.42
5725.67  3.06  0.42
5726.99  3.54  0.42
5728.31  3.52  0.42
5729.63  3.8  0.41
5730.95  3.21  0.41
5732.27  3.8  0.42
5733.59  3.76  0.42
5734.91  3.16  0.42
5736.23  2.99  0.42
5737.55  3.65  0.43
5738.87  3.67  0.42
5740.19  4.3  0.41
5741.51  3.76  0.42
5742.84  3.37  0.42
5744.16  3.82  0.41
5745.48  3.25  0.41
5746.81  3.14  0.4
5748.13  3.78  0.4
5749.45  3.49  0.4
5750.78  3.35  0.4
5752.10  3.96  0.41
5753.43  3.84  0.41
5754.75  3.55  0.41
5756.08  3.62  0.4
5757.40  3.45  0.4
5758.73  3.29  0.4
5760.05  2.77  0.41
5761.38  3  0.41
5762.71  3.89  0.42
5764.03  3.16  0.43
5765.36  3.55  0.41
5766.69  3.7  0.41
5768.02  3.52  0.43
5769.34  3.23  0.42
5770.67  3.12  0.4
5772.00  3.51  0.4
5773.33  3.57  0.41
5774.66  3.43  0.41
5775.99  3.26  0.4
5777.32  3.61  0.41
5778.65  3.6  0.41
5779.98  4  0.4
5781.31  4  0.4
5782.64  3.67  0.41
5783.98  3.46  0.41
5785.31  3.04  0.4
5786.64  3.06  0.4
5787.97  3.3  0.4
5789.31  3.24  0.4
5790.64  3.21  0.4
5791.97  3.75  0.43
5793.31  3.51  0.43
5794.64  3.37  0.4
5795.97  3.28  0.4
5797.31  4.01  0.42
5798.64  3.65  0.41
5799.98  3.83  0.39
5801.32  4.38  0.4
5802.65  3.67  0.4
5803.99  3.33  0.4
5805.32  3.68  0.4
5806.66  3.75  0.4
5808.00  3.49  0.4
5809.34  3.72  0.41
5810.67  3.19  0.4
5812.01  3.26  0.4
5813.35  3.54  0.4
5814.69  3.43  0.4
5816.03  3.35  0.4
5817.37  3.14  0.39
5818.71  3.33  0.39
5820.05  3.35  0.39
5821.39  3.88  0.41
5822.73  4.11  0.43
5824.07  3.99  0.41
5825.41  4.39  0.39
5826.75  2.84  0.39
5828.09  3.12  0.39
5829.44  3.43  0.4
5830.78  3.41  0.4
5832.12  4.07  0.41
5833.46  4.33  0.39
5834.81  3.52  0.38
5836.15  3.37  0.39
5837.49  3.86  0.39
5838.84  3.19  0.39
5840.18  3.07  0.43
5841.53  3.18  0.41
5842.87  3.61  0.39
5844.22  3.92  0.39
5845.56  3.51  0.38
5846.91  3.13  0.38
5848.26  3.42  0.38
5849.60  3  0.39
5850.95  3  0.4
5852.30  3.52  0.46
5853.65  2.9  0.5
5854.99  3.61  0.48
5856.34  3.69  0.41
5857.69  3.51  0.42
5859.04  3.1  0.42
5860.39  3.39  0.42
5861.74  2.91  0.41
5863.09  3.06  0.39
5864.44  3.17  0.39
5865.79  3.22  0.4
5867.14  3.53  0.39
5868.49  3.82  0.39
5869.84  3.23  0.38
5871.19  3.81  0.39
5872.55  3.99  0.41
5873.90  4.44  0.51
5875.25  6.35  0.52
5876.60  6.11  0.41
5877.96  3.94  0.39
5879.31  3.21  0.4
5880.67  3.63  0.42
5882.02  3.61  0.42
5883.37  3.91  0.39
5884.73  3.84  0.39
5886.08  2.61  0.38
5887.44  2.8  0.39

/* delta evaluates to 8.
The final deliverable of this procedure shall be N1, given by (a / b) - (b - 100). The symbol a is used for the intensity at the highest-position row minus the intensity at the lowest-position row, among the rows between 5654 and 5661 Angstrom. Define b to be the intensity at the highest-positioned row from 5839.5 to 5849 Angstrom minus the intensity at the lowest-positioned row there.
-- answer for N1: 101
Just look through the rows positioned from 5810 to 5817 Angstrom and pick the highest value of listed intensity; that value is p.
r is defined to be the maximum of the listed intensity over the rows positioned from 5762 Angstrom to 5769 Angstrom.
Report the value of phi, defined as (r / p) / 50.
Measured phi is 0.0220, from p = 3.54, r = 3.89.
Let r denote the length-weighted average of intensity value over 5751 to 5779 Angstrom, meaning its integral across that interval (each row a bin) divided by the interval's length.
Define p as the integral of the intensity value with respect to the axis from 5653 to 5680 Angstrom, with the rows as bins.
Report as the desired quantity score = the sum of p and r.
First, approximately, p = 99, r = 3.46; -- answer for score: 103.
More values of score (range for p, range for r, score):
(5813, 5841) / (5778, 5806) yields 103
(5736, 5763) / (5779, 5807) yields 99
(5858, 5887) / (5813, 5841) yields 112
